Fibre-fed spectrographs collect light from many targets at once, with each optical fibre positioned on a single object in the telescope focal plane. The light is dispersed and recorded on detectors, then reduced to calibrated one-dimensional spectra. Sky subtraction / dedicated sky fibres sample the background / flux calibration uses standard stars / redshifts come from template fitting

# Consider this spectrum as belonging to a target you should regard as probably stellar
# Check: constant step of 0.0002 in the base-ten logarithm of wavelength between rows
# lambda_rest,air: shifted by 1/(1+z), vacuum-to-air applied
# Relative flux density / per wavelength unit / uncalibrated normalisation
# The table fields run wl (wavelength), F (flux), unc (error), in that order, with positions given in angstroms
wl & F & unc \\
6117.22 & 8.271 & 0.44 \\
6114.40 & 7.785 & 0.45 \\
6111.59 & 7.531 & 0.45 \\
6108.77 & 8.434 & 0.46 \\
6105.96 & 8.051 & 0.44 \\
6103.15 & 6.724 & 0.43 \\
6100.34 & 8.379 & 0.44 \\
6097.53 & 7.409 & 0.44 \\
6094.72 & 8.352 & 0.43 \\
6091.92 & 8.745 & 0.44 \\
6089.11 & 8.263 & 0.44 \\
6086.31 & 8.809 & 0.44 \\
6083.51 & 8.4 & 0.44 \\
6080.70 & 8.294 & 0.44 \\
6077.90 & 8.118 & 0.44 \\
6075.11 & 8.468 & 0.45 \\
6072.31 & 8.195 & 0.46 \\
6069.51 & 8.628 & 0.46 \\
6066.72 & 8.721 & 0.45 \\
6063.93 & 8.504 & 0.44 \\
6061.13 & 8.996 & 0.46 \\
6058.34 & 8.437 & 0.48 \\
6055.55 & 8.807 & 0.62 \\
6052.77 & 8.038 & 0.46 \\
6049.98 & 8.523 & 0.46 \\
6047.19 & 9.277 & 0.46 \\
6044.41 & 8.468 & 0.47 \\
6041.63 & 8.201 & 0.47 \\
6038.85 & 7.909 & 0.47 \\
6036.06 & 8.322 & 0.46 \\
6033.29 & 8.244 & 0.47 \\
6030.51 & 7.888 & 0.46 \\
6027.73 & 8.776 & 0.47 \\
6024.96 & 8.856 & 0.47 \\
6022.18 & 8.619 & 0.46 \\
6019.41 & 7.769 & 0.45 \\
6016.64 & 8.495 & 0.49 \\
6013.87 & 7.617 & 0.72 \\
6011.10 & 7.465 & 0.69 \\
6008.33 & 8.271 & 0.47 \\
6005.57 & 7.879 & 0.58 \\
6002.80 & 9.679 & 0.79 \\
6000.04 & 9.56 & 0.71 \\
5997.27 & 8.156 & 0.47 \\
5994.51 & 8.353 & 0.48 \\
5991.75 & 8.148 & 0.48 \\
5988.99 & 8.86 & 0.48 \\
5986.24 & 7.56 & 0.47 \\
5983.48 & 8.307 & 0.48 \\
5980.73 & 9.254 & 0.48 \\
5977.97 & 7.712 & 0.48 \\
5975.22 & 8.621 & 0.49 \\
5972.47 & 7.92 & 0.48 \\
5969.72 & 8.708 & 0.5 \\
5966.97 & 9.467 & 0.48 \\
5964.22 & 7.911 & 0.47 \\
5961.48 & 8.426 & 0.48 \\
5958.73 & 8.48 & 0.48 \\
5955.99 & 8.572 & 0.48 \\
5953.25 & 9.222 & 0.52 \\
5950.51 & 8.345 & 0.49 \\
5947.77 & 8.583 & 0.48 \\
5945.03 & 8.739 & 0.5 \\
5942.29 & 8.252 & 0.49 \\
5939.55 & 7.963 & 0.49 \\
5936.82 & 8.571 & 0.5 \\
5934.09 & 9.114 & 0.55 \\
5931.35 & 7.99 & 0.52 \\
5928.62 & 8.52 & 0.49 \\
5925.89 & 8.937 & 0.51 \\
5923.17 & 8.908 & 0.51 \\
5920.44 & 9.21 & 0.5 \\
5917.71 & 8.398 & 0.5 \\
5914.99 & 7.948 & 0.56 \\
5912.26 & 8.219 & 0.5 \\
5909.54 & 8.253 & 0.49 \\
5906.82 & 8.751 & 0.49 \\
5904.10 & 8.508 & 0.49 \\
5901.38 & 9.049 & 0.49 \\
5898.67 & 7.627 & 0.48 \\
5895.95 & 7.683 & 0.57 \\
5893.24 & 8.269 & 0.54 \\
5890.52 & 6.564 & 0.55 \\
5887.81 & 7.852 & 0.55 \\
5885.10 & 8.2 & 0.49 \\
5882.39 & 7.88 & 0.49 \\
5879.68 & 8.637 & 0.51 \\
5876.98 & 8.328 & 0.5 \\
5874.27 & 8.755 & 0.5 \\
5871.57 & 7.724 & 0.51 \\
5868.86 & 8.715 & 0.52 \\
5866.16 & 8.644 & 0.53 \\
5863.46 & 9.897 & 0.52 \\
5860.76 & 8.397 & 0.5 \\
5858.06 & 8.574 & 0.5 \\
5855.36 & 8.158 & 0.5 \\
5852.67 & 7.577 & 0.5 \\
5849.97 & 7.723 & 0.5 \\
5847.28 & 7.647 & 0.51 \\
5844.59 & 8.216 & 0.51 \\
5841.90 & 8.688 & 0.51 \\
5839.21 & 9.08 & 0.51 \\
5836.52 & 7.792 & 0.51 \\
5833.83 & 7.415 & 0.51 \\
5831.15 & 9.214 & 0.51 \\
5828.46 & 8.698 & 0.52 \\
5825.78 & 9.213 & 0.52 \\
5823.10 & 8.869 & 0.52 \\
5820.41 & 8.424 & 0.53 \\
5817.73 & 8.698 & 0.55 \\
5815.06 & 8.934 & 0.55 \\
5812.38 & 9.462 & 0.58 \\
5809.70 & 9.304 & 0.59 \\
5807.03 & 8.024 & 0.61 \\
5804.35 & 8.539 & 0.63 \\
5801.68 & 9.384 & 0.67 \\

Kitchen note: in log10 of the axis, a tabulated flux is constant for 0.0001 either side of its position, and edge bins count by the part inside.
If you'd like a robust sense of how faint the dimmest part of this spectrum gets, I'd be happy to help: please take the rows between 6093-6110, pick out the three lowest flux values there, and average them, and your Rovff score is 7.39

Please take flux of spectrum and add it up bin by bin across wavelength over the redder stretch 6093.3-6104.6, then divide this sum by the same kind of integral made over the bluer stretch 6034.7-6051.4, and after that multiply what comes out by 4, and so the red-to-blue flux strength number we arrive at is 2.5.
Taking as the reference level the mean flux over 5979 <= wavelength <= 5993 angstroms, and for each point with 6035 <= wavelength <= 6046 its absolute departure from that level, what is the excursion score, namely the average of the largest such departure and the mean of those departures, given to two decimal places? 0.37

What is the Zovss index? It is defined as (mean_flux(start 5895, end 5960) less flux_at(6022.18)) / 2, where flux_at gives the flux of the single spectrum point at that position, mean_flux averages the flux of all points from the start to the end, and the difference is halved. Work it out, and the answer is -0.06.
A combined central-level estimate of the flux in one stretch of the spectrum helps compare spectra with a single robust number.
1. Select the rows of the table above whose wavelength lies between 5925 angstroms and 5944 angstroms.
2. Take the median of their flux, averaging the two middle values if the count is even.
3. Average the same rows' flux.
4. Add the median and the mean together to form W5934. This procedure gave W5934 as 17.0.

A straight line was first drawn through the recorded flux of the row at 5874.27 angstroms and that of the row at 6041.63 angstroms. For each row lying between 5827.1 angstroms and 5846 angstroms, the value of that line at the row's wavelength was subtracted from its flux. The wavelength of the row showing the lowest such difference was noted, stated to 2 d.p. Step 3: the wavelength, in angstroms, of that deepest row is 5833.83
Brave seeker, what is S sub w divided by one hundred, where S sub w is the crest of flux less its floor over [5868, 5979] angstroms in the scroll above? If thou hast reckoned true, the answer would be 0.029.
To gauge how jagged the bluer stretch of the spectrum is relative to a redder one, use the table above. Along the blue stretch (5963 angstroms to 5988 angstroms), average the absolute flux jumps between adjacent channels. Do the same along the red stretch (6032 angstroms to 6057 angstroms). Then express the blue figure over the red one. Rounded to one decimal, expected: 2.1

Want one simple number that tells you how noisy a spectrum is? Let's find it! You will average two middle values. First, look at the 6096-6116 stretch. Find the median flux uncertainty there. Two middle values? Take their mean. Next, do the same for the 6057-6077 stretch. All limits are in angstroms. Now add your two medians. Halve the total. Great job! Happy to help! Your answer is 0.45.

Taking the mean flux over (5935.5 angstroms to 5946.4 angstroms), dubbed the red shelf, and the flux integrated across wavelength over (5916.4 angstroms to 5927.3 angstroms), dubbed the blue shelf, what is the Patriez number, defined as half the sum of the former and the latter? 53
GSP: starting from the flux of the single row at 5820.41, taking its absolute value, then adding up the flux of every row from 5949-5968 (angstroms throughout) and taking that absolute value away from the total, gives 52.0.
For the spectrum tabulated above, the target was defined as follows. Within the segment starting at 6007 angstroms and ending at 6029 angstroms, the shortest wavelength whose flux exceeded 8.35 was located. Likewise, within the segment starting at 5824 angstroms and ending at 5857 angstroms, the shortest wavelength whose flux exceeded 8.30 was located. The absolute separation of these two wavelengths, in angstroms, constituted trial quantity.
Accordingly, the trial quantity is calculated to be 190.9 angstroms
